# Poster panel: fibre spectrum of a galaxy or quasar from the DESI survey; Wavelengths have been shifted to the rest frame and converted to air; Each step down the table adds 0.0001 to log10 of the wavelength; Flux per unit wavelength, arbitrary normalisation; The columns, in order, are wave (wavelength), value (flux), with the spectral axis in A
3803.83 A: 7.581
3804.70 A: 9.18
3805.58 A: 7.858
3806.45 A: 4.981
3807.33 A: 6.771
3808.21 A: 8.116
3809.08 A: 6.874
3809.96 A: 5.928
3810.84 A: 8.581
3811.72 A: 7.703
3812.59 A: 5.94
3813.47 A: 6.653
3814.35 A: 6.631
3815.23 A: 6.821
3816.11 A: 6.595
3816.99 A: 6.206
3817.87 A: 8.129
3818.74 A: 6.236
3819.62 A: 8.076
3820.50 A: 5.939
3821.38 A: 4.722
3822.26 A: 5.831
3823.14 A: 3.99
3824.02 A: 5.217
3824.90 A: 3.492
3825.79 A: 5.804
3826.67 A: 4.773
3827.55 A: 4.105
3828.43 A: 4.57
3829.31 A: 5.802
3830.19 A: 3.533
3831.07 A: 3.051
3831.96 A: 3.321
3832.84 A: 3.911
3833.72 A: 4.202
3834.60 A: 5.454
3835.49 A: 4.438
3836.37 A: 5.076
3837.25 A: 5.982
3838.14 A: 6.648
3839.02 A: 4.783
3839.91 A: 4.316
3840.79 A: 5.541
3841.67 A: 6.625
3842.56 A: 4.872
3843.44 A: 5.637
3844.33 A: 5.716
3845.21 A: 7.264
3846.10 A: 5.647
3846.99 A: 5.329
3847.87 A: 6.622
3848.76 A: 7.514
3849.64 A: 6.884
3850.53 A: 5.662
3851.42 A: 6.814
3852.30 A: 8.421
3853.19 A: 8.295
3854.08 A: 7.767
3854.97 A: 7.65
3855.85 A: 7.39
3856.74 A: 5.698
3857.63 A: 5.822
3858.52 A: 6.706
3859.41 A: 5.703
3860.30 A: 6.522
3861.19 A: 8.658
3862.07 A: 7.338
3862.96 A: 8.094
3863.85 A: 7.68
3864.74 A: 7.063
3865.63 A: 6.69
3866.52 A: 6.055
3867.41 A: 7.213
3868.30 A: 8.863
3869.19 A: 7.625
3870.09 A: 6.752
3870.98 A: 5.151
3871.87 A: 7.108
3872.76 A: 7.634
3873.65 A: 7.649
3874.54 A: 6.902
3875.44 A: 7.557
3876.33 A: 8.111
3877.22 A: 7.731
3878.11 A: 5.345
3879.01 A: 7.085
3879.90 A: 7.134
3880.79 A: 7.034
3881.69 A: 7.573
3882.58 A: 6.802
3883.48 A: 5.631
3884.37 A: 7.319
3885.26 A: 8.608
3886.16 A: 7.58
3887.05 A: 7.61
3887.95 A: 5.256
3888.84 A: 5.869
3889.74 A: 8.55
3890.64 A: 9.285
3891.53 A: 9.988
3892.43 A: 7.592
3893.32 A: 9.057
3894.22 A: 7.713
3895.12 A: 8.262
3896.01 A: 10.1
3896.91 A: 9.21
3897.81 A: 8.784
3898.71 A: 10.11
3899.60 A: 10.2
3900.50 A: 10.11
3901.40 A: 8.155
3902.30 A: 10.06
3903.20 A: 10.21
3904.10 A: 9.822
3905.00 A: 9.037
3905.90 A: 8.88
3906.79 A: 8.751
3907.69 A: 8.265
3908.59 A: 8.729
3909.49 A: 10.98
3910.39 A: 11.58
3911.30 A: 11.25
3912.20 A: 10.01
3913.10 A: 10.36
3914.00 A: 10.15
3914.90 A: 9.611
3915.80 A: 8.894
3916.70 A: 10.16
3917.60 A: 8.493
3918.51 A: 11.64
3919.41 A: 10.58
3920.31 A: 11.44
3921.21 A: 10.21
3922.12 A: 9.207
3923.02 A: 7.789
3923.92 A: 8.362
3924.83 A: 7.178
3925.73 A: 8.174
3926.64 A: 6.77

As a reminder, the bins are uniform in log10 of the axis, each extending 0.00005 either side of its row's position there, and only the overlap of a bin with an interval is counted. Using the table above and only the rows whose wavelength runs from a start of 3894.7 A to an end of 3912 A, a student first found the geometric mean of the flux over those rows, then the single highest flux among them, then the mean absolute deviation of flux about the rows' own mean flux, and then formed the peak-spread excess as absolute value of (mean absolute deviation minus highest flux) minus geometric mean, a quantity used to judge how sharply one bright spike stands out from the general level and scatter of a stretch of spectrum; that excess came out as 1.1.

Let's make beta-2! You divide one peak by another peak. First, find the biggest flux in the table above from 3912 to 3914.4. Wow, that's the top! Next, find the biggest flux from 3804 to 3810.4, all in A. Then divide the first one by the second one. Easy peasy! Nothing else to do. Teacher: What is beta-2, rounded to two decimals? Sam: 1.13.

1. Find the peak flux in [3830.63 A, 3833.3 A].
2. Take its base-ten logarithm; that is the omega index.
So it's 0.59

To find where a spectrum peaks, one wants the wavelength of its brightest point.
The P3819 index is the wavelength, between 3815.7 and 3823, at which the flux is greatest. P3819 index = 3817.87 A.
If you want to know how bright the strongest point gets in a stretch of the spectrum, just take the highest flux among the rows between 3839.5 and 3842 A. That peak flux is 6.625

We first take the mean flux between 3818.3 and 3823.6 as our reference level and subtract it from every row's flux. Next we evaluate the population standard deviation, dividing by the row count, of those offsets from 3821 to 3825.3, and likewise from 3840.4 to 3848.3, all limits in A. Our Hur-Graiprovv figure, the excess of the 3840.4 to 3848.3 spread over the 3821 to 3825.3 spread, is -0.1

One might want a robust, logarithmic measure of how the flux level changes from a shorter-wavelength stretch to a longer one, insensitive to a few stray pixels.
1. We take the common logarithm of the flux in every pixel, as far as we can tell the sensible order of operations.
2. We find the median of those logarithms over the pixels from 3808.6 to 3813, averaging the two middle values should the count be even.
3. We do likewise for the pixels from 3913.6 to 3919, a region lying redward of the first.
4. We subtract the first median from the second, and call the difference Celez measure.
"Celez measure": 0.16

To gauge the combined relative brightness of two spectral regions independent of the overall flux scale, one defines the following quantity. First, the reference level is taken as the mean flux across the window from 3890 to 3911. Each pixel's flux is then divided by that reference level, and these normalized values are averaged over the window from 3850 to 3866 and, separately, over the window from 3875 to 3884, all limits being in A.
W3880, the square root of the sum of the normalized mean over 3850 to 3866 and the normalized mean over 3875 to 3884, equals 1.23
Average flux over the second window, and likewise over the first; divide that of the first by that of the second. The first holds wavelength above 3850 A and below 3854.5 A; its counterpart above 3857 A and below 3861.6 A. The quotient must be 1.11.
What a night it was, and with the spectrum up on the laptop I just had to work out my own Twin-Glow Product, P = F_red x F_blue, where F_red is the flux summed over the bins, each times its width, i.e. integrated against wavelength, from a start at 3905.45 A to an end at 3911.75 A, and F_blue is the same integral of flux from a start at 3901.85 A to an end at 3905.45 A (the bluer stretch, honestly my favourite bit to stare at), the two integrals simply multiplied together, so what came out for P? 2166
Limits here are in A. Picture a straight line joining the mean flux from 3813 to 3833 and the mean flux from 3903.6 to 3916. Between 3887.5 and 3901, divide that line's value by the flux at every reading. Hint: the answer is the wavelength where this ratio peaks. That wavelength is 3887.95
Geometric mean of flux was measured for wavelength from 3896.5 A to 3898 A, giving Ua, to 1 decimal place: 9.0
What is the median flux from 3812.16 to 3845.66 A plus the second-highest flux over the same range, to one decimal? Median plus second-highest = 13.7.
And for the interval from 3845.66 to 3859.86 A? 15.1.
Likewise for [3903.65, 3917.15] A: 21.1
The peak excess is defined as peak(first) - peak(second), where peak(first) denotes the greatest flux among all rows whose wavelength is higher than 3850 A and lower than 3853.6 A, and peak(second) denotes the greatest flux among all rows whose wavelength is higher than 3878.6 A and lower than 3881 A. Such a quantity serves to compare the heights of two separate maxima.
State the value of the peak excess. 1.3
